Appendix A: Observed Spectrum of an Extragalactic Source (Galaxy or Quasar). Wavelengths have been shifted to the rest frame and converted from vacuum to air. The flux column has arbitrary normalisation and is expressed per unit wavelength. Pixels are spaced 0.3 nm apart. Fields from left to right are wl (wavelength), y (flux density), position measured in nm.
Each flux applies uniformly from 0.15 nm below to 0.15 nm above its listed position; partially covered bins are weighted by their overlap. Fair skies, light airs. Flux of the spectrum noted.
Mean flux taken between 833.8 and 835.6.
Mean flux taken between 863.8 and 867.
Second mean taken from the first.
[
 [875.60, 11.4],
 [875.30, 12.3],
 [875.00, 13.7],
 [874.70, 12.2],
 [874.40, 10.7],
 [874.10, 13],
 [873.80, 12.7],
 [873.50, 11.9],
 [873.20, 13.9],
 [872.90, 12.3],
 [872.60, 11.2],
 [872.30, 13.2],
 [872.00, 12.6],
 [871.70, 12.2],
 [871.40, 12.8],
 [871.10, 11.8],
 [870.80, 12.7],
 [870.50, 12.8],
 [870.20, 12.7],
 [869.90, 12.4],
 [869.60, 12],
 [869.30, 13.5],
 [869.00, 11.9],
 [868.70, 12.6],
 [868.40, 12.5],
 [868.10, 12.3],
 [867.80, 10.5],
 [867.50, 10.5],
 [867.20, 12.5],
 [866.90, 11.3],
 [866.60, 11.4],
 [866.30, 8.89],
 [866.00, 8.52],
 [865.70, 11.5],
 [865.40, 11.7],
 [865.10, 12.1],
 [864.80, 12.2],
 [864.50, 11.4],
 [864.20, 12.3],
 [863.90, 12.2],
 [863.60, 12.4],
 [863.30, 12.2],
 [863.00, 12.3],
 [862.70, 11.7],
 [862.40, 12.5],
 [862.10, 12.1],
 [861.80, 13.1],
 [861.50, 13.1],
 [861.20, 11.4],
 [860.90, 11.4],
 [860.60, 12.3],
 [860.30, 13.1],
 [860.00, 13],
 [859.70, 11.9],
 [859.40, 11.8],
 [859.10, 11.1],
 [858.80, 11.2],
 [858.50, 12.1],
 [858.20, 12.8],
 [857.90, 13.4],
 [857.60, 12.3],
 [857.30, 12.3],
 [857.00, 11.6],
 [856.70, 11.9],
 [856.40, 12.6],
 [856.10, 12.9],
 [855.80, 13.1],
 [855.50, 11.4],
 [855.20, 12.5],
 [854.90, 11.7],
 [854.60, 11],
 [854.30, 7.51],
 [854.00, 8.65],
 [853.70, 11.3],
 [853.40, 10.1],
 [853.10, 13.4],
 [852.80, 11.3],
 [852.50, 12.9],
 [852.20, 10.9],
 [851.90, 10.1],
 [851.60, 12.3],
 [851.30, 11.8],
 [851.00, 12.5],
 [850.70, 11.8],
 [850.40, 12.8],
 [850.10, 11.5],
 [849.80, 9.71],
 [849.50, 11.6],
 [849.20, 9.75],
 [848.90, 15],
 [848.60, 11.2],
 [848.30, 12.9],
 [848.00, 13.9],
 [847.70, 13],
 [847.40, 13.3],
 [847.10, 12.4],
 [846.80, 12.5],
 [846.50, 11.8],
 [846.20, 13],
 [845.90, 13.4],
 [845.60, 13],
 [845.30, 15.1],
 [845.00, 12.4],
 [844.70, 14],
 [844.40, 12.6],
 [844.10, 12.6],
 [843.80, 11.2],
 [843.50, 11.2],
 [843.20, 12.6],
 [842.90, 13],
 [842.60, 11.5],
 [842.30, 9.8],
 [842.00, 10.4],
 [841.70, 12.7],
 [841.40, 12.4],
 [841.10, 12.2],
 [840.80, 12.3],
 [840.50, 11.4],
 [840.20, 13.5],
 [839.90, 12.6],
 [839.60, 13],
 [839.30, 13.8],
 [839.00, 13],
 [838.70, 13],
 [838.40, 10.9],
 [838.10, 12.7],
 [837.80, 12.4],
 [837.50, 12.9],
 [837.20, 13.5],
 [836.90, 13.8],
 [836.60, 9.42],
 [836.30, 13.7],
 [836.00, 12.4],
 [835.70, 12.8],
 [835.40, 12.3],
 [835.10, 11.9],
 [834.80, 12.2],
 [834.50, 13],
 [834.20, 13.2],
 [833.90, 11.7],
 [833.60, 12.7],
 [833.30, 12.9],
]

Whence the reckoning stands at 1.2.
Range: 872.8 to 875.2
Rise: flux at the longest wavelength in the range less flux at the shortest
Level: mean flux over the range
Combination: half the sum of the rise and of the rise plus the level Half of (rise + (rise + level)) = 7.7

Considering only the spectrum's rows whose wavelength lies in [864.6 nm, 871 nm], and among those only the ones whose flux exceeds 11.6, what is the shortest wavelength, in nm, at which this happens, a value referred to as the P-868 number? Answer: 864.80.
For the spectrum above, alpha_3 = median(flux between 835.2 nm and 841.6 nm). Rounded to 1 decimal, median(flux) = 12.7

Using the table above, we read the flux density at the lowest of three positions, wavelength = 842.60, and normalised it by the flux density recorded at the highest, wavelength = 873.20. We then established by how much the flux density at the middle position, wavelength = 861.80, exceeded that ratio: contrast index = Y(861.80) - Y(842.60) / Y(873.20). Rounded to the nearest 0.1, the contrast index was 12.3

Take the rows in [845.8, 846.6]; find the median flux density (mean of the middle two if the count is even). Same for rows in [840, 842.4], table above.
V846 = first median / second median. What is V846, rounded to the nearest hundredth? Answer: 1.06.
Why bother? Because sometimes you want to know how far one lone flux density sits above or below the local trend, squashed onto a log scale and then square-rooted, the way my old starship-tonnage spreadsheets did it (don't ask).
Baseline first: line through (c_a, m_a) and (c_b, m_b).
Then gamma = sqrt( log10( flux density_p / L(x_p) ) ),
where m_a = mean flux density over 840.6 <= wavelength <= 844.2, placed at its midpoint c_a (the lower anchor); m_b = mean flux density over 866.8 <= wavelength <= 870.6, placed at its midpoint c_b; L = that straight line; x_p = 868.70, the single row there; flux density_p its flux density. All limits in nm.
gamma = 0.13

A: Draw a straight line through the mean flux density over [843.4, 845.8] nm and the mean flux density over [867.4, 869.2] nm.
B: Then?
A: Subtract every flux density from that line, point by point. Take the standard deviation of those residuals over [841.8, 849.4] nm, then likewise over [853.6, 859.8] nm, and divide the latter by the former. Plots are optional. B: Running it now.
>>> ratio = 1.0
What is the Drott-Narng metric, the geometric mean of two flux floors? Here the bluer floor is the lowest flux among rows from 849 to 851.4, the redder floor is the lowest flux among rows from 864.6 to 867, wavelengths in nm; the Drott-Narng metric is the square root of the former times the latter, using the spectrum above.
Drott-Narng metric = 9.1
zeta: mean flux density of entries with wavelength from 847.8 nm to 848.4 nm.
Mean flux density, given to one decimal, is 13.4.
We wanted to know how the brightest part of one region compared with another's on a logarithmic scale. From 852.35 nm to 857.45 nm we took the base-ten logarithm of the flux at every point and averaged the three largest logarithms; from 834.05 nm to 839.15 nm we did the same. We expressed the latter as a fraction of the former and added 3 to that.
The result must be 4.02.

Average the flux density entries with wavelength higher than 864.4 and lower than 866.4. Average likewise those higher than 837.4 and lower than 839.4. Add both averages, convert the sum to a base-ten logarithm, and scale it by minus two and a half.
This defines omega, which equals -3.43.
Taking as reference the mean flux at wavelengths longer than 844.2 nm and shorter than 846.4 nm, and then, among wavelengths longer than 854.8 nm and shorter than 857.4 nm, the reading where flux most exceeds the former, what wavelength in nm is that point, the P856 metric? 855.80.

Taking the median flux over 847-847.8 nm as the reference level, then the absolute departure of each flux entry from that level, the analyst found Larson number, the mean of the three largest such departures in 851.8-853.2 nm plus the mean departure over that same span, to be 3.7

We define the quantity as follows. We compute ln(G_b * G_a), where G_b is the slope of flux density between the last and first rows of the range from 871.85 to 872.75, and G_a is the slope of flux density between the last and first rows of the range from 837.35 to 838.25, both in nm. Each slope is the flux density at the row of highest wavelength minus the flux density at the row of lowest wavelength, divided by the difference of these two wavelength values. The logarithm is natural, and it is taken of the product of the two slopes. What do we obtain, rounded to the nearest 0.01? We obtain -0.25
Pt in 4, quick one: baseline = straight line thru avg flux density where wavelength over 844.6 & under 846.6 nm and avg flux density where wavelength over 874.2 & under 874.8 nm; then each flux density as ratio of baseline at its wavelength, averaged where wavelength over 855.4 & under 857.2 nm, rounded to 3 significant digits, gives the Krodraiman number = 0.973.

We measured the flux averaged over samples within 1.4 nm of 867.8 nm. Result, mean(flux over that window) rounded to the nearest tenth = 11.7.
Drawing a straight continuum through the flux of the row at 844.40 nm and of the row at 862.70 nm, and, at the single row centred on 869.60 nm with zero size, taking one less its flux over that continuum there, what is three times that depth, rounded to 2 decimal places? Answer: -0.17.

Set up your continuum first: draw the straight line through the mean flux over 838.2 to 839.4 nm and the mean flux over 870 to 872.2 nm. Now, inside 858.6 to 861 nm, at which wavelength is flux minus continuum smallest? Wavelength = 859.10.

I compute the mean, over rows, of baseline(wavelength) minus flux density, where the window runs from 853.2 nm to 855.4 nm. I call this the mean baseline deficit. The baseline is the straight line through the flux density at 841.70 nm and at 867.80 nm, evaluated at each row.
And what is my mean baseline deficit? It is 1.2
